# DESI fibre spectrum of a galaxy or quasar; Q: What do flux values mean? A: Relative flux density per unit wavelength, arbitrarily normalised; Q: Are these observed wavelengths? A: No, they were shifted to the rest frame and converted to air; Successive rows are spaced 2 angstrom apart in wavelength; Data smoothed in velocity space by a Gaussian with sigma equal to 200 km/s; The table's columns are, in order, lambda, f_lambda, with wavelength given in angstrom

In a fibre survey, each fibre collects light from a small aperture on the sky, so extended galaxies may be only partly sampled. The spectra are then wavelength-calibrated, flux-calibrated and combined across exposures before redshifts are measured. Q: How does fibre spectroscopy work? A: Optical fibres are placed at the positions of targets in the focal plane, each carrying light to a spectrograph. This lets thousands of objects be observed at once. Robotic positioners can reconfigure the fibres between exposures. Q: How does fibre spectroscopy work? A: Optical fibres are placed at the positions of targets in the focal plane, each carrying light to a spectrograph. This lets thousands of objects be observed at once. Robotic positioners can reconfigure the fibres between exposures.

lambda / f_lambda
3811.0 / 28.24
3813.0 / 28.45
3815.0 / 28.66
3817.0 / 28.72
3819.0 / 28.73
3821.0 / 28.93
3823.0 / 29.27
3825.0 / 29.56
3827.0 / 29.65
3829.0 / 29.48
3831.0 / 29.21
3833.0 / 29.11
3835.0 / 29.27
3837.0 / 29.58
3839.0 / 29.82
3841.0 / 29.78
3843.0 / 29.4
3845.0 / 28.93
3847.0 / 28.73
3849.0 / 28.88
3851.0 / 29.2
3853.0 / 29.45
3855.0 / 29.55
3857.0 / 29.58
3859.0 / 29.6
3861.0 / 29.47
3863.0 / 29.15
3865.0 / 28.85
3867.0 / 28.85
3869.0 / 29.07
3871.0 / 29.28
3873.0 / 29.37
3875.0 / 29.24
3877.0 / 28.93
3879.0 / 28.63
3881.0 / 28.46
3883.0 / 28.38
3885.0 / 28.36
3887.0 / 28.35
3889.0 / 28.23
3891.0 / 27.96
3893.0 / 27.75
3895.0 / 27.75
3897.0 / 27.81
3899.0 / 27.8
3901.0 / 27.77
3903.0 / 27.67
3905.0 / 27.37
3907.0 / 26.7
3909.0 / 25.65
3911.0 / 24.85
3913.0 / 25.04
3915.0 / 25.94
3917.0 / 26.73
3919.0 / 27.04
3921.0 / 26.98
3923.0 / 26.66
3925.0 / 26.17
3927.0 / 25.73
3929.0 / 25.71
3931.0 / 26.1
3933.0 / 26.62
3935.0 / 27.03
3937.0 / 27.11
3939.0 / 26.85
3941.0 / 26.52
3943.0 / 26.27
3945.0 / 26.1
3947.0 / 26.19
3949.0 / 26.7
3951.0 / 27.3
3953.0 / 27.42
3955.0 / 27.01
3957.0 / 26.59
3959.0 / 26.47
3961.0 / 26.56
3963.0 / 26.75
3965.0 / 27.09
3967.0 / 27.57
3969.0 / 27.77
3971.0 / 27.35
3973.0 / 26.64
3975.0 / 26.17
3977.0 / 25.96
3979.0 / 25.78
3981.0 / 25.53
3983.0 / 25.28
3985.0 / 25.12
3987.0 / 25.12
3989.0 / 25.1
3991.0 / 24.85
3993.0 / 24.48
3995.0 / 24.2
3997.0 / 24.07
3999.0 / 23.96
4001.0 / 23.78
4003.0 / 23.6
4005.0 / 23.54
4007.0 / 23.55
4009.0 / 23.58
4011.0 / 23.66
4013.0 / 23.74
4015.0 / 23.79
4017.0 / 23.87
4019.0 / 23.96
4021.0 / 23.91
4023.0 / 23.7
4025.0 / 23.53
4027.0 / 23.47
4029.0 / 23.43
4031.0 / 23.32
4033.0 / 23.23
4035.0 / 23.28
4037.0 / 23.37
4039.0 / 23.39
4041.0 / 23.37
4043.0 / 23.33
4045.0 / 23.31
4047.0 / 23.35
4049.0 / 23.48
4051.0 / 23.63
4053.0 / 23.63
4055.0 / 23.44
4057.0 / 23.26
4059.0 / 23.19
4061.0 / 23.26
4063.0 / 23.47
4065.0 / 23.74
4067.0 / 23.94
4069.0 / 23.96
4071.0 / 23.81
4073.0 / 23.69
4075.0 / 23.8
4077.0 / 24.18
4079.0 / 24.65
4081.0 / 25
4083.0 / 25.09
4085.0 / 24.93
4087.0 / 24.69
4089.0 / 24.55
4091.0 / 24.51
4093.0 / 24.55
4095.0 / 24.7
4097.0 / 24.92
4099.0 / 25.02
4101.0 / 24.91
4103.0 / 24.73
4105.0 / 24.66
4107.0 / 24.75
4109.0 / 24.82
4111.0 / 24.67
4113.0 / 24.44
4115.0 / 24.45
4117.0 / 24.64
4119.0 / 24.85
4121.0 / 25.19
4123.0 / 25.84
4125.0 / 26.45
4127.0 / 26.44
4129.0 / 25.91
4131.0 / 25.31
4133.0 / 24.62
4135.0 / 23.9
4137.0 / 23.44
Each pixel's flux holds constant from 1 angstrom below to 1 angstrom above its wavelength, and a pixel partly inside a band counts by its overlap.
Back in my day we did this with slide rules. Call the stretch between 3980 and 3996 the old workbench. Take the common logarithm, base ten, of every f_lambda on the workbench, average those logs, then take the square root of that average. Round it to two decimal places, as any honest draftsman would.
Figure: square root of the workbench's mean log 1.18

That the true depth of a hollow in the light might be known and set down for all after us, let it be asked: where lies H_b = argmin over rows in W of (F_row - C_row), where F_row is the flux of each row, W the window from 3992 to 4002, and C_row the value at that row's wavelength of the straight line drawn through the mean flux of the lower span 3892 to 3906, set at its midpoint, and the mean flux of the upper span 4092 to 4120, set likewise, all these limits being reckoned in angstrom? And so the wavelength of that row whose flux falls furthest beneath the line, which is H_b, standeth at 4001.0 angstrom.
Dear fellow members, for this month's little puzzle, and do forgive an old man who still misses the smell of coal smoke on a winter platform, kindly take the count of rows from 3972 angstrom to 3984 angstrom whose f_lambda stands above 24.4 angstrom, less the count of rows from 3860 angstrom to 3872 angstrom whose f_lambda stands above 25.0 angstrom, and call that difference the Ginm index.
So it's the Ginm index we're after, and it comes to 0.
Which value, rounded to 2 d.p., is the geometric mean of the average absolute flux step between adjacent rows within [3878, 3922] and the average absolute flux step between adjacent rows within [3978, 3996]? 0.24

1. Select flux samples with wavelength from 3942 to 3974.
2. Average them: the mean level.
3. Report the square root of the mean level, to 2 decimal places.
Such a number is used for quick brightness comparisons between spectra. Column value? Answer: 5.18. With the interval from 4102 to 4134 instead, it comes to 5.01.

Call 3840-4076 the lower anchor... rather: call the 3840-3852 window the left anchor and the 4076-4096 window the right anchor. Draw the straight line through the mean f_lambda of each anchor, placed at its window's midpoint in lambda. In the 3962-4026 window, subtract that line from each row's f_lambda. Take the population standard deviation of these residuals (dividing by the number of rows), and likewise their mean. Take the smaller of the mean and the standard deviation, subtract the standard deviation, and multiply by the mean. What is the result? 4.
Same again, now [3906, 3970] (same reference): 2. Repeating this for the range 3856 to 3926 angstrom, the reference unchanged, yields 1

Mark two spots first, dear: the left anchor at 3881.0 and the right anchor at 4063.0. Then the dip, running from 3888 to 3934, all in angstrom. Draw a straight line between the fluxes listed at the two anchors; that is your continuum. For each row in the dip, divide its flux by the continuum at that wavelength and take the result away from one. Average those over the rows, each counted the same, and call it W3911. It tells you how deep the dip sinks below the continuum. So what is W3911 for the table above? 0.031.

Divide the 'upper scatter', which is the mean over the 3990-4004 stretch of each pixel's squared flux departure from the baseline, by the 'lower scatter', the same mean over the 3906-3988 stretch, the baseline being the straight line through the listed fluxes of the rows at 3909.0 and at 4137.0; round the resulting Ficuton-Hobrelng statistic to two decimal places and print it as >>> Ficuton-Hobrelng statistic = 0.31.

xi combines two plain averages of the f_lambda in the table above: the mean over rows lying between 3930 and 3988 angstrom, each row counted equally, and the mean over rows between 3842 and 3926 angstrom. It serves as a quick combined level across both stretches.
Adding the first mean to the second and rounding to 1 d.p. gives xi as 54.6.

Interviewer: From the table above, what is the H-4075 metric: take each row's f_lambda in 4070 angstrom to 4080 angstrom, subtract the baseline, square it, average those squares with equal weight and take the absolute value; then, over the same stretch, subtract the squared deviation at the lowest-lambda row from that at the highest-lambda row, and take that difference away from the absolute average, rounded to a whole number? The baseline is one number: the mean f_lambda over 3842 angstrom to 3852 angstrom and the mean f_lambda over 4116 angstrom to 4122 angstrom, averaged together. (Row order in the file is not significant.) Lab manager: 13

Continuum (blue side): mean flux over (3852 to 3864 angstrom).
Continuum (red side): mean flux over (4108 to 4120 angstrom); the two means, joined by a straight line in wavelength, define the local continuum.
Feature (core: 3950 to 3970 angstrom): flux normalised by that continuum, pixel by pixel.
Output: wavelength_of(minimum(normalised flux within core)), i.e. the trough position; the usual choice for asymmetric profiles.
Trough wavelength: 3959.0 angstrom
